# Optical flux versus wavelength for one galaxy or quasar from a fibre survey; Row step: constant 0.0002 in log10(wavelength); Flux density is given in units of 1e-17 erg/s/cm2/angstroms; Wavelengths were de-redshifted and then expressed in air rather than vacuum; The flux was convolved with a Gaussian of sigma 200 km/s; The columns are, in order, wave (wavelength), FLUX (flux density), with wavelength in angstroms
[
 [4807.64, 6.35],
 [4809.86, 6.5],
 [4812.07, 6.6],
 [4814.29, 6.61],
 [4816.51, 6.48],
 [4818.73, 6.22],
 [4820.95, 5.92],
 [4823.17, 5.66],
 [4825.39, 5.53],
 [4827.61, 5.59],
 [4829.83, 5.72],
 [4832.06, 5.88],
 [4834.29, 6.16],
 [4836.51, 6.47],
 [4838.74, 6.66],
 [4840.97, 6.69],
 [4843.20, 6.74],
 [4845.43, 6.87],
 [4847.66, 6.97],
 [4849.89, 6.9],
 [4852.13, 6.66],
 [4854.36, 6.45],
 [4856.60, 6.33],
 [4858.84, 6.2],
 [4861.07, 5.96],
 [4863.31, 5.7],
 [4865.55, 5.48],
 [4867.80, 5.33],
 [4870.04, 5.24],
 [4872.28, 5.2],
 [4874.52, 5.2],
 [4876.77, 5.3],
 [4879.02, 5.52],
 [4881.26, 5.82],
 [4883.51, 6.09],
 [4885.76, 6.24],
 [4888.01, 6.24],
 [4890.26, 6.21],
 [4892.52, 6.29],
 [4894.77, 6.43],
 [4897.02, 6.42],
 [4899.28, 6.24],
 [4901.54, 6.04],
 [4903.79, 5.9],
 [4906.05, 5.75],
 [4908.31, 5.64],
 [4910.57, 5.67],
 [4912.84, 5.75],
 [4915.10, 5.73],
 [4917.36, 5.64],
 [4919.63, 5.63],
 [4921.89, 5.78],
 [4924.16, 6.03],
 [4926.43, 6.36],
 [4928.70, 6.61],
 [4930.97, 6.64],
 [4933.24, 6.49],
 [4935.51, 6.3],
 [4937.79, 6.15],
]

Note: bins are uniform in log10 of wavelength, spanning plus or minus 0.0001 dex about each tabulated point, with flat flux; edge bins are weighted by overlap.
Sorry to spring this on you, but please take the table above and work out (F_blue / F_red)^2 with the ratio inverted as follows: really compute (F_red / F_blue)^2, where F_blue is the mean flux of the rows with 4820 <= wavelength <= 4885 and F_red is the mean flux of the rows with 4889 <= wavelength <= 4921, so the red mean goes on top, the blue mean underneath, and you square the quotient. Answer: 0.98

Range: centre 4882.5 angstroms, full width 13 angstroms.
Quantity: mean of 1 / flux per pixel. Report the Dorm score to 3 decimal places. 0.171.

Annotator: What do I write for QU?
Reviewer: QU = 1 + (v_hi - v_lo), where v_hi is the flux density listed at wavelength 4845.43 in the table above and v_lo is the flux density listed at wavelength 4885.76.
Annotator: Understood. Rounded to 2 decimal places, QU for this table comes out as 1.63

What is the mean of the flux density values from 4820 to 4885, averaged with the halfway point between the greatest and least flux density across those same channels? 6.05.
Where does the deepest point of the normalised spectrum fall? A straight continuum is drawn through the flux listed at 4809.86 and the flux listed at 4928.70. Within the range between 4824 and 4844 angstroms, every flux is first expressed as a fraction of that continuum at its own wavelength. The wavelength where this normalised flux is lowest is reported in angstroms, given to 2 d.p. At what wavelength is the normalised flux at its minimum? 4825.39 angstroms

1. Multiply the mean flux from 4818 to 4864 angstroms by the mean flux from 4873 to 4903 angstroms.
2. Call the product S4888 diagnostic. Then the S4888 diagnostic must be 37.5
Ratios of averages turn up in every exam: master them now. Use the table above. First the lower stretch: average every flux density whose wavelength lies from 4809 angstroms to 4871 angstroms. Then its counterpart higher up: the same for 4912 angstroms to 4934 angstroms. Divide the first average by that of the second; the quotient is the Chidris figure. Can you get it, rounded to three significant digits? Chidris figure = 1.02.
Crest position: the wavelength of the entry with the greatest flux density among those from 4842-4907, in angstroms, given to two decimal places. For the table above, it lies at 4847.66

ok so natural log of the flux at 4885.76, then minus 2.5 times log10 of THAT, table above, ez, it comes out -0.657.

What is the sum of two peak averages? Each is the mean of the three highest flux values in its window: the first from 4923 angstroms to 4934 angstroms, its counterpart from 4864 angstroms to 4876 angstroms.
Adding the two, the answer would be 11.93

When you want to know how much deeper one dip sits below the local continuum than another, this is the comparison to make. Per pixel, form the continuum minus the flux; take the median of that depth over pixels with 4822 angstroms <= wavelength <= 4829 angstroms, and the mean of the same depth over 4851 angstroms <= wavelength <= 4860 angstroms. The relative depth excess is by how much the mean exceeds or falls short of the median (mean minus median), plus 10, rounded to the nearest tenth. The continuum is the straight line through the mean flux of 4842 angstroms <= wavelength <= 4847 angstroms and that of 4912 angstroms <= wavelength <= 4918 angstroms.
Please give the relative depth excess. 8.7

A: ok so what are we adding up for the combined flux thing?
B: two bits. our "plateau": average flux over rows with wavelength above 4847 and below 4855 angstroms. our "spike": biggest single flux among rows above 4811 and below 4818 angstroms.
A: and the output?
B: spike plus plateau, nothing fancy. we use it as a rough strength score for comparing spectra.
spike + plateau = 13.4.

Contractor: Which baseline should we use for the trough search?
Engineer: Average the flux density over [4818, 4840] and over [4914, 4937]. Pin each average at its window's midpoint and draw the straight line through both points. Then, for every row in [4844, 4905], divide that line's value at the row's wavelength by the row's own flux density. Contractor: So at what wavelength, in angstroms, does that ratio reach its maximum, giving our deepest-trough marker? 4874.52 angstroms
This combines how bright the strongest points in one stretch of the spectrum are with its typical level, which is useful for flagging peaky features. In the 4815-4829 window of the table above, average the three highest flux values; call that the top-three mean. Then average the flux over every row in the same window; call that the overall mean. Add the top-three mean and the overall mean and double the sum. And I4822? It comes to 24.2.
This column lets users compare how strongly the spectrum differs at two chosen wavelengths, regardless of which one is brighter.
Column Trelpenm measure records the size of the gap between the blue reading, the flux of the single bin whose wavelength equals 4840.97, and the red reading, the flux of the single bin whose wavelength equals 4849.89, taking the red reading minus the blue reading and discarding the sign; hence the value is 0.21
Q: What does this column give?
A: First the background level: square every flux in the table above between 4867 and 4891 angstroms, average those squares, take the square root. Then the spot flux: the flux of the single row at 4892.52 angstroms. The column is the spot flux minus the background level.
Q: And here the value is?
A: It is 0.60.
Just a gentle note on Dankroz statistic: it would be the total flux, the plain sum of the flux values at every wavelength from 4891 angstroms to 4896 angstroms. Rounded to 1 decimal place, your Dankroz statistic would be 12.7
